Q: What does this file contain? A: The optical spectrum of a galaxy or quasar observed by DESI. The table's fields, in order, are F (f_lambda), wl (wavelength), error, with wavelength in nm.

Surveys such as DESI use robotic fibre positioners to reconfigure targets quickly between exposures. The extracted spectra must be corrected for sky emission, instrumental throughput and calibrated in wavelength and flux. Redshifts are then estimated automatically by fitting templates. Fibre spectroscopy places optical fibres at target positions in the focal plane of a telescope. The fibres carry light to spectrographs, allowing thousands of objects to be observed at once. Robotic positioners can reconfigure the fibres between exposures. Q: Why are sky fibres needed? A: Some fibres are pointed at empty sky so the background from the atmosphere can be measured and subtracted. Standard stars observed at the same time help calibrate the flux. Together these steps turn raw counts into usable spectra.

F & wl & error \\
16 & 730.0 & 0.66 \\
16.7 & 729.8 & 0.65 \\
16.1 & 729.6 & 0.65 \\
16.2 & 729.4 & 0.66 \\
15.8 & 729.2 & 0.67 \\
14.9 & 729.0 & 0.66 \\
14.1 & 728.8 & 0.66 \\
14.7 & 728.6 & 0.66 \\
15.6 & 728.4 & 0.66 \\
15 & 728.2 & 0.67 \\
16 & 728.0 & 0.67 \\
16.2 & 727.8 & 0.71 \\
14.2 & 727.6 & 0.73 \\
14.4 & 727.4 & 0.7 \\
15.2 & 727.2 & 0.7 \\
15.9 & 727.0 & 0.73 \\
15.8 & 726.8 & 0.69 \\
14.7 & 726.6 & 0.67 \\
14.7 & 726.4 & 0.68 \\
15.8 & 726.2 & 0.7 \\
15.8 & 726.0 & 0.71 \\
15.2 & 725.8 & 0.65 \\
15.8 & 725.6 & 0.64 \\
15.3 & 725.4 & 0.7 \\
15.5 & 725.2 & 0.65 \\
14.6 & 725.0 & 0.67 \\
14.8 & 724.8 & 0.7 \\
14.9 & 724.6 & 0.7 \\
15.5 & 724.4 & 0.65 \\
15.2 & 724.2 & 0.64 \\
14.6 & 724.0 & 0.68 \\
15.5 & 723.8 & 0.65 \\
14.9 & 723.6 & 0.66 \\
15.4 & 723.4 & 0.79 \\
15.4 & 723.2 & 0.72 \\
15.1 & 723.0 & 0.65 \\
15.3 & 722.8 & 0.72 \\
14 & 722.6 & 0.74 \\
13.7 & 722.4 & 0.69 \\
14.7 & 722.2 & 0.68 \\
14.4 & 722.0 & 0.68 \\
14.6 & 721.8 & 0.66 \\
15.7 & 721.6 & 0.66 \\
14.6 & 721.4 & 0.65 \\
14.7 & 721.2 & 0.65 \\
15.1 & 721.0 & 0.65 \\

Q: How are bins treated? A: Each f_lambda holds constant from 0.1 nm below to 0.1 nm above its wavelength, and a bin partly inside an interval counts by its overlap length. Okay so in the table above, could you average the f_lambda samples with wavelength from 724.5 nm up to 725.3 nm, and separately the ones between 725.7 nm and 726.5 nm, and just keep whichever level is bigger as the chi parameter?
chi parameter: 15.4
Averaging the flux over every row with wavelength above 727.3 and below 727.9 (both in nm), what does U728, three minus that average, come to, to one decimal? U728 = -11.9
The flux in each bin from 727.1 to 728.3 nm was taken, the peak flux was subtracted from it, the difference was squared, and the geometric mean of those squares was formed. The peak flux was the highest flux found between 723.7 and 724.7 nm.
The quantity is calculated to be 0.4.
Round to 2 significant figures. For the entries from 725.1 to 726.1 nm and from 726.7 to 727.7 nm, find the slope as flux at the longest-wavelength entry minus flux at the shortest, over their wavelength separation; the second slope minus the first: -2.4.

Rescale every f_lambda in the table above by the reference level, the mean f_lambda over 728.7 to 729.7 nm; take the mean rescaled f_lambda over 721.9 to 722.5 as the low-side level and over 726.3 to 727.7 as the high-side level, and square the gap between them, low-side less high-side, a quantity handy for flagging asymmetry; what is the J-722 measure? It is 0.0022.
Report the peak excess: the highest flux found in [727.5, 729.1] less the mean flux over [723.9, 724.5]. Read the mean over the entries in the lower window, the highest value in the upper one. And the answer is 1.1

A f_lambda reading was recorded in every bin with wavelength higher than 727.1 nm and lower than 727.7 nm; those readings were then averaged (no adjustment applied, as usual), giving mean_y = 14.6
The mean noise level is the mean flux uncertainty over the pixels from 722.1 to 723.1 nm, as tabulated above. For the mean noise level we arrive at 0.696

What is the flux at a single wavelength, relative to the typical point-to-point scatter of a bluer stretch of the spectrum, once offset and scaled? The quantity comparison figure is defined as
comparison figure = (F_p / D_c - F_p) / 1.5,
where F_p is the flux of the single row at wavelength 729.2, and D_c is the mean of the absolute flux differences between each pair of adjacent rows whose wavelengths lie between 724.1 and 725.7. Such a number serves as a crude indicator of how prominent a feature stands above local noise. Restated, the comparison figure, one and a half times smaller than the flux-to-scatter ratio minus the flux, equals 15.8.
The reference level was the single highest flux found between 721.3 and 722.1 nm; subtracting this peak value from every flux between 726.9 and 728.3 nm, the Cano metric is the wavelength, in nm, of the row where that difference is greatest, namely 727.8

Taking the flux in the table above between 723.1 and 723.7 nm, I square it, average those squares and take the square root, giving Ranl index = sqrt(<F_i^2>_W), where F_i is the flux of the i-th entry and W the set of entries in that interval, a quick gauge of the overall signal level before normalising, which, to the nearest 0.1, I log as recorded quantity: 15.2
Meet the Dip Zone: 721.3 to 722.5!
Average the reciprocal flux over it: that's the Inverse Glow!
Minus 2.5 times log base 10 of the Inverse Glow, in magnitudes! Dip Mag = 2.91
